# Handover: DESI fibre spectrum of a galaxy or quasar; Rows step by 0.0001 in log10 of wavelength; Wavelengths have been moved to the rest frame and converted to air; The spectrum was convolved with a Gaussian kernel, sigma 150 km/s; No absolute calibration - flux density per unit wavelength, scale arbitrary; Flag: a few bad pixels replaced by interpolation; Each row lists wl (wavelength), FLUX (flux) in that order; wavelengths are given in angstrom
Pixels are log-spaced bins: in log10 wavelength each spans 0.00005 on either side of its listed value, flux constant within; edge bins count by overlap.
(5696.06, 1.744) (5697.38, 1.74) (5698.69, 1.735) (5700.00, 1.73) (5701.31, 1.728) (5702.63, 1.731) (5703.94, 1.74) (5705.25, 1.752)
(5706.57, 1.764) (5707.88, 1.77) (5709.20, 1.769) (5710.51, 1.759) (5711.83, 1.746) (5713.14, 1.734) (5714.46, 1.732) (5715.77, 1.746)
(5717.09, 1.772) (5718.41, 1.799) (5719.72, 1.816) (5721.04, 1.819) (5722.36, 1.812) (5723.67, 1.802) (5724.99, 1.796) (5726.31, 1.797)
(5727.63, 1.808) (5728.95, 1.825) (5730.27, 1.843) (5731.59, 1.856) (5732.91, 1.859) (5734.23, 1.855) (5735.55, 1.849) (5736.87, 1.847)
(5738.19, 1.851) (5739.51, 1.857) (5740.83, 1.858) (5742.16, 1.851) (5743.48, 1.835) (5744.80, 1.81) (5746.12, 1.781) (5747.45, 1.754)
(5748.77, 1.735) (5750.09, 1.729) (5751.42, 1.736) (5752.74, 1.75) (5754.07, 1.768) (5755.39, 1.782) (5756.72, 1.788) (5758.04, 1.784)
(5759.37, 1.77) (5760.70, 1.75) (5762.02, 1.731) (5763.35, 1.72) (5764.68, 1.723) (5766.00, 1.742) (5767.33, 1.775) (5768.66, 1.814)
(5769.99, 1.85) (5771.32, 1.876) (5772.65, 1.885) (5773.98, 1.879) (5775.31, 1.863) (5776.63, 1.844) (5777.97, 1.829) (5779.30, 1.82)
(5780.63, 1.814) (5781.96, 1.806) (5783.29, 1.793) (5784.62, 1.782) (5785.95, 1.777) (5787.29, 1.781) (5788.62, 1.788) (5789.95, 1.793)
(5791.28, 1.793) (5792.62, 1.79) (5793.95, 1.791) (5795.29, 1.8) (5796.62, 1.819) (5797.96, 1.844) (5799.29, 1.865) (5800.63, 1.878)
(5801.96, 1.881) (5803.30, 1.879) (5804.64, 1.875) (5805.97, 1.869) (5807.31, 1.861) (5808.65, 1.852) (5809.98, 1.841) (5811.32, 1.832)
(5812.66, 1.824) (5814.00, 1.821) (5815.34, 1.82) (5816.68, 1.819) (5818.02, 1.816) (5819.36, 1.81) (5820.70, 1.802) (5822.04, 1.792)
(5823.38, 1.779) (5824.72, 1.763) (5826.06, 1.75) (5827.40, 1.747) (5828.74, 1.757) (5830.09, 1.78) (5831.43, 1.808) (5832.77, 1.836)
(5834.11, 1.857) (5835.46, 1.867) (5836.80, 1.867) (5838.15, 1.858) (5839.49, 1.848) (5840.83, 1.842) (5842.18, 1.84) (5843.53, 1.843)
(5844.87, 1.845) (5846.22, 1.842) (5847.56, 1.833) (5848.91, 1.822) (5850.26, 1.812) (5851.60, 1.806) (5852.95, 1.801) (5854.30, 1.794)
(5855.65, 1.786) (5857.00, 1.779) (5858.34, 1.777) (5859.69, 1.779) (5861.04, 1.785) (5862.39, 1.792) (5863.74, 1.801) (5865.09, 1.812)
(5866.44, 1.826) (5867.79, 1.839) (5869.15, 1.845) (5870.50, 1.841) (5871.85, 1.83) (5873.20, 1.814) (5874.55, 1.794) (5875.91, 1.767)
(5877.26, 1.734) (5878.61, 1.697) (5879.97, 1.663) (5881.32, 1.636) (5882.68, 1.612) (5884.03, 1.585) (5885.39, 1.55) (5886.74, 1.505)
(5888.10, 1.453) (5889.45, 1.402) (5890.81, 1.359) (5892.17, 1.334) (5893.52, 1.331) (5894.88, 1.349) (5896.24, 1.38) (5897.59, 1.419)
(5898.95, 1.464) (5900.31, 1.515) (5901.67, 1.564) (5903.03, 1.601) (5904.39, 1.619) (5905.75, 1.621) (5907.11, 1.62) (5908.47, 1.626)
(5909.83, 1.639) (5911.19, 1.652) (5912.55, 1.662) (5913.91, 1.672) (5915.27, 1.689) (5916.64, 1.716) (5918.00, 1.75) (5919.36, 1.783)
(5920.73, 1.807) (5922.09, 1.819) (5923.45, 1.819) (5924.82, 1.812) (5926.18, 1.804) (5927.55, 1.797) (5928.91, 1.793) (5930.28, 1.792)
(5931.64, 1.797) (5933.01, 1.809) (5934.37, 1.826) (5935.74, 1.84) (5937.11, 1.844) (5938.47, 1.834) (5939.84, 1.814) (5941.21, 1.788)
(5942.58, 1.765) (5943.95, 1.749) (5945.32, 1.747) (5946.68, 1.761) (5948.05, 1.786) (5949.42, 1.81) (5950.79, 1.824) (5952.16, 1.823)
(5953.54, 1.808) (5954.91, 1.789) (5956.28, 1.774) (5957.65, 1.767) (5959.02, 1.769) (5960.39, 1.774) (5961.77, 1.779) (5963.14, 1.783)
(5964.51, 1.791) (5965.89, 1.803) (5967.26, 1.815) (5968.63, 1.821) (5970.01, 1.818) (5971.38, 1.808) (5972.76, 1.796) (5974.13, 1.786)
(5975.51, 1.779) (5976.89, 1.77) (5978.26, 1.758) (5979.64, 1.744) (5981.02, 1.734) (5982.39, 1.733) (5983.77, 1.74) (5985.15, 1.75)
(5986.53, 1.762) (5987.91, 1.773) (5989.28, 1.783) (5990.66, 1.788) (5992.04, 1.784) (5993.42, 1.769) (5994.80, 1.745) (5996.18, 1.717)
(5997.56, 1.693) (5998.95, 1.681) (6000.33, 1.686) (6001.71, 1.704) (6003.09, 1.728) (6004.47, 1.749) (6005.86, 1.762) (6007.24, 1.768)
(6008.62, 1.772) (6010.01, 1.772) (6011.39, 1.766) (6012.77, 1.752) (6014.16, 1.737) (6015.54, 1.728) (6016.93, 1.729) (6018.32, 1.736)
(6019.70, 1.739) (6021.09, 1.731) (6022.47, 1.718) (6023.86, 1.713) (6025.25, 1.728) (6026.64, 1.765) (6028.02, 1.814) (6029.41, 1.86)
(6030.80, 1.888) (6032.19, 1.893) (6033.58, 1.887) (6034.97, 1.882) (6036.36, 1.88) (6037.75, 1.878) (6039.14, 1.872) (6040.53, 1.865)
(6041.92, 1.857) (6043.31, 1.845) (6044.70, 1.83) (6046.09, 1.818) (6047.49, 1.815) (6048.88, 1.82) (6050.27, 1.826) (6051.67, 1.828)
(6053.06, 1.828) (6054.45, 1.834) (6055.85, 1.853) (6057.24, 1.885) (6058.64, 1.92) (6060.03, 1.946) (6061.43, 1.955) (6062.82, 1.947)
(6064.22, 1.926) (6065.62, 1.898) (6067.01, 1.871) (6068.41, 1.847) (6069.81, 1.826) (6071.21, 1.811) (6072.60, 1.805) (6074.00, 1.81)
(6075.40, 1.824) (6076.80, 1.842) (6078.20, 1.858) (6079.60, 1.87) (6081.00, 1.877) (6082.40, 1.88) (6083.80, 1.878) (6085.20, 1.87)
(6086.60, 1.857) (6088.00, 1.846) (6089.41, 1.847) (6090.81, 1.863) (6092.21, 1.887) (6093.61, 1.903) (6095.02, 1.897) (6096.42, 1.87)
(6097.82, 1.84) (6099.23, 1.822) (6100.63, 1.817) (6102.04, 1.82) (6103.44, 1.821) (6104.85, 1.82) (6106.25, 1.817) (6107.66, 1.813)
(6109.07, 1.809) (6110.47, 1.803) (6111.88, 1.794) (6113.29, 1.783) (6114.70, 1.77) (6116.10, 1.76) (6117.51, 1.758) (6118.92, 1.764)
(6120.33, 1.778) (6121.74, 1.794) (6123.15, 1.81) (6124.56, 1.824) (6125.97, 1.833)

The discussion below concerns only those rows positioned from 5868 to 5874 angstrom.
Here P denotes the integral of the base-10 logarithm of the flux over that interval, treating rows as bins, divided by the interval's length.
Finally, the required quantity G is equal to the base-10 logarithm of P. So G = -0.580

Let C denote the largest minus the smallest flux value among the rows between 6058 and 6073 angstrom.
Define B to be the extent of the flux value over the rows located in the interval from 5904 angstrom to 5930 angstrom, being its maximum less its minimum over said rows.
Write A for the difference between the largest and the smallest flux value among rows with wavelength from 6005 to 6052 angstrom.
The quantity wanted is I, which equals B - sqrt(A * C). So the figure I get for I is 0.04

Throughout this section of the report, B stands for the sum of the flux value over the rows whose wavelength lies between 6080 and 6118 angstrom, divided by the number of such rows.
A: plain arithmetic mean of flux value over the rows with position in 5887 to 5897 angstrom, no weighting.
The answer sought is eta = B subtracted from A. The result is -0.462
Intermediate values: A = 1.37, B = 1.83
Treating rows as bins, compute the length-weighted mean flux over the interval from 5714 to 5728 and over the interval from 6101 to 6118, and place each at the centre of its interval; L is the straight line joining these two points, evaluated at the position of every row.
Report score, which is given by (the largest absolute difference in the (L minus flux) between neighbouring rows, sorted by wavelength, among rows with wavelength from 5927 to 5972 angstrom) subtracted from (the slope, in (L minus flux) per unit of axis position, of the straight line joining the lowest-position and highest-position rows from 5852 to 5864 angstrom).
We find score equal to -0.026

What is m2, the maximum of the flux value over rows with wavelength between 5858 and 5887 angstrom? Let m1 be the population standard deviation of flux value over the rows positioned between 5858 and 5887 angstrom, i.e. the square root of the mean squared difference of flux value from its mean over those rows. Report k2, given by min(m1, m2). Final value 0.101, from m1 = 0.101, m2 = 1.845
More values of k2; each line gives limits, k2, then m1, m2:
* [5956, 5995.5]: 0.024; 0.024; 1.821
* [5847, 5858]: 0.017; 0.017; 1.833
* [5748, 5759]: 0.023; 0.023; 1.788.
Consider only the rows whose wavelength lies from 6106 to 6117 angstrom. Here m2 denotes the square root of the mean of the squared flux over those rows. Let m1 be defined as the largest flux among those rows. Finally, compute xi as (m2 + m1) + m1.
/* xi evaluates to 5.43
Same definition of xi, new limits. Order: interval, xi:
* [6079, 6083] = 5.64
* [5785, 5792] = 5.37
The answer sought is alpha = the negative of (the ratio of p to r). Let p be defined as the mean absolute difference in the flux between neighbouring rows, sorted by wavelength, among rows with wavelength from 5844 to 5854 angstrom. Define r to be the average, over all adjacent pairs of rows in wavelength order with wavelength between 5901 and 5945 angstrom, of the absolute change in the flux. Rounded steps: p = 0.007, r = 0.014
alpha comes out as -0.5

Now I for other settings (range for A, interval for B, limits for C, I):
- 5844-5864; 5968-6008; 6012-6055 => 0.03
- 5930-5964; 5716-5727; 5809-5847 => -0.06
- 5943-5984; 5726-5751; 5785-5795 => 0.09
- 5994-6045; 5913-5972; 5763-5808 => -0.02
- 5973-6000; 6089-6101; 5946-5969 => 0.00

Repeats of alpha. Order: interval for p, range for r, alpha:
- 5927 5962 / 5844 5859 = -1.8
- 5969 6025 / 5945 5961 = -0.8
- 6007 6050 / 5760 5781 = -0.7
